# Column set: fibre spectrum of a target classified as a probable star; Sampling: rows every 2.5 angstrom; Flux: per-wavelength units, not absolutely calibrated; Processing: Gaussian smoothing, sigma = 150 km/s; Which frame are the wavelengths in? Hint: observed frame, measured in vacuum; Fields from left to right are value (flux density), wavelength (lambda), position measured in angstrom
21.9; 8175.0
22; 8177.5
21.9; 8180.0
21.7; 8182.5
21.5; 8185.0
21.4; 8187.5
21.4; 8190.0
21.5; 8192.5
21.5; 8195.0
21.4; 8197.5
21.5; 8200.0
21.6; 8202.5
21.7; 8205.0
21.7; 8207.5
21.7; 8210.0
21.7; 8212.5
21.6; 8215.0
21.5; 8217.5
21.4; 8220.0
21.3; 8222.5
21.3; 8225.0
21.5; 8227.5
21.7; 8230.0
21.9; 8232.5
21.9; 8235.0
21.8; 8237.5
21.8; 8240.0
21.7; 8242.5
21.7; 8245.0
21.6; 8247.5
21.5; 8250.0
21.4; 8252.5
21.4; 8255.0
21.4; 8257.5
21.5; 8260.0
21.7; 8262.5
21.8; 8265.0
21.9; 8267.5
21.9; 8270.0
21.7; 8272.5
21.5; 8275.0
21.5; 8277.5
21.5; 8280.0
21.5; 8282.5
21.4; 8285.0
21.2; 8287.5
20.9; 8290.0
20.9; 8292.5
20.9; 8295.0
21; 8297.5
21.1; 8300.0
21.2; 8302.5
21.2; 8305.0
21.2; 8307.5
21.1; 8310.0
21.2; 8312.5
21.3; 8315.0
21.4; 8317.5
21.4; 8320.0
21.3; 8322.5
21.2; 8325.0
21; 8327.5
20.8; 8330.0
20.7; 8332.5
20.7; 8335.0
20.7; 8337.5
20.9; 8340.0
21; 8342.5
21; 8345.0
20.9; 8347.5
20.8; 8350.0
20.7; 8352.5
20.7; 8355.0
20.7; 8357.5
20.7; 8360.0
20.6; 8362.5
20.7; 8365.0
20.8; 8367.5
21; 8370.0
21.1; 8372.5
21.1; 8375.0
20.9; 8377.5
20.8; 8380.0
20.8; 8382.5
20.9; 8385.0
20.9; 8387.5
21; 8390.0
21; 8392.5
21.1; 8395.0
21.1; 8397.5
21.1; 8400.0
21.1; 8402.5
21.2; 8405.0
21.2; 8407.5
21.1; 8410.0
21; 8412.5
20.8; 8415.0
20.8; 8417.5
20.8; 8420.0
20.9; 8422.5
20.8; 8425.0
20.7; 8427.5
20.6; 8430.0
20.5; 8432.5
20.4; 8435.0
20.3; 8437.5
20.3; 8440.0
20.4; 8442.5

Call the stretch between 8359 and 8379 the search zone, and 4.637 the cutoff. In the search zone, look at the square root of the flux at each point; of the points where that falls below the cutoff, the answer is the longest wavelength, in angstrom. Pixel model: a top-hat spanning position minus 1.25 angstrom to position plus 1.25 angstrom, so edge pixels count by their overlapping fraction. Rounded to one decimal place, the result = 8377.5 angstrom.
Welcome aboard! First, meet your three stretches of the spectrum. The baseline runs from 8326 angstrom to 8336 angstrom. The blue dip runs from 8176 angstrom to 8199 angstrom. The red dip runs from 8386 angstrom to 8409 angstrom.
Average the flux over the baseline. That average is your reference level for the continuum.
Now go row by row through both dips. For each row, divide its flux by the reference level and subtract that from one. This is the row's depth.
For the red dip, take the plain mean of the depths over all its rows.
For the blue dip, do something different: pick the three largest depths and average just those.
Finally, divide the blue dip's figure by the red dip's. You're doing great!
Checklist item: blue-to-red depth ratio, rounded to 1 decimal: 2.2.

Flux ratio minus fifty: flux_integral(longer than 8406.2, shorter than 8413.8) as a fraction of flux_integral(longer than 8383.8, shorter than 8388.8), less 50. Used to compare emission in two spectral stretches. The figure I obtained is -48.5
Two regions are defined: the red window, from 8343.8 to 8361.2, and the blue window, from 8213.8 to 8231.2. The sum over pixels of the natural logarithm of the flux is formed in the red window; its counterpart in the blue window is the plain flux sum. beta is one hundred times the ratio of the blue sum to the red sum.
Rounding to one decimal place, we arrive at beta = 707.6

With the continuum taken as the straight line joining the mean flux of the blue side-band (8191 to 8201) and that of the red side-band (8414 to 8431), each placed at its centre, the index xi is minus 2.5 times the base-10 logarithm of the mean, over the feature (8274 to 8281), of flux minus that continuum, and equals 1.39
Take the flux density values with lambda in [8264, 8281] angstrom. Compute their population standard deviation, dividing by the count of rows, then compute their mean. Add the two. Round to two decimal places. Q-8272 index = 21.86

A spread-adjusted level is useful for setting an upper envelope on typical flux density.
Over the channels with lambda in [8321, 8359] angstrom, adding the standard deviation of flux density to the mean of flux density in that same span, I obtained 21.1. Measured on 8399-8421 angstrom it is 21.2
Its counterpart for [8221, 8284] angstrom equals 21.8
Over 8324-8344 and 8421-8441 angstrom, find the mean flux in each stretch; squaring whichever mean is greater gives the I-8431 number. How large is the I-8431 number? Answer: 436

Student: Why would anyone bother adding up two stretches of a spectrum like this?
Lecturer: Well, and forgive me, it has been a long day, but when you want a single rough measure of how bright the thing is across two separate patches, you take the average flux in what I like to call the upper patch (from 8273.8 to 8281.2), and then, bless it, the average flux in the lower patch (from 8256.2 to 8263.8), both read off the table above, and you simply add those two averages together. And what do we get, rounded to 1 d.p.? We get 43.0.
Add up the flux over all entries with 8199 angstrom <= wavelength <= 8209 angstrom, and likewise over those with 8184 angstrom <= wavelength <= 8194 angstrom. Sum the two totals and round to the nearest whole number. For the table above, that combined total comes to 172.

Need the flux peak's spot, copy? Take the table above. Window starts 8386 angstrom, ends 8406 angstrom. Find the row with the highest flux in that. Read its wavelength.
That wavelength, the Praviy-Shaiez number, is 8405.0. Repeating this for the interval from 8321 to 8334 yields 8322.5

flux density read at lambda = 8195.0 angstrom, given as 21.5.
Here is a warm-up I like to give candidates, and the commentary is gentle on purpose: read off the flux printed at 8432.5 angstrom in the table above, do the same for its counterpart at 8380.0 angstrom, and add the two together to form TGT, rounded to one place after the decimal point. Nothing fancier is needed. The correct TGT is 41.3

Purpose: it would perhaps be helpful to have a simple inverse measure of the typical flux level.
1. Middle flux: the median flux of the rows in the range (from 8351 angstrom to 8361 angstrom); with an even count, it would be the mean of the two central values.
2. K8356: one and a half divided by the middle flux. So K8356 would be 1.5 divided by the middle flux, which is 0.0725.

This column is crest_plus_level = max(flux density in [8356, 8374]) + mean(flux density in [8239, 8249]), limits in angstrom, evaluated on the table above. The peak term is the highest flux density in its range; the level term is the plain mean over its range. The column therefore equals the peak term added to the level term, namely 42.8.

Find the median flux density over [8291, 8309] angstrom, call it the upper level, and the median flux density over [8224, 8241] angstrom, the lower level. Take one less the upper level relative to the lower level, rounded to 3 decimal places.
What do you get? 0.032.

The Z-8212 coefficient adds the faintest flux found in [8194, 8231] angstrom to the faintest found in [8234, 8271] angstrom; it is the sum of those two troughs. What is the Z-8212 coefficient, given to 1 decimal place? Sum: 42.7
